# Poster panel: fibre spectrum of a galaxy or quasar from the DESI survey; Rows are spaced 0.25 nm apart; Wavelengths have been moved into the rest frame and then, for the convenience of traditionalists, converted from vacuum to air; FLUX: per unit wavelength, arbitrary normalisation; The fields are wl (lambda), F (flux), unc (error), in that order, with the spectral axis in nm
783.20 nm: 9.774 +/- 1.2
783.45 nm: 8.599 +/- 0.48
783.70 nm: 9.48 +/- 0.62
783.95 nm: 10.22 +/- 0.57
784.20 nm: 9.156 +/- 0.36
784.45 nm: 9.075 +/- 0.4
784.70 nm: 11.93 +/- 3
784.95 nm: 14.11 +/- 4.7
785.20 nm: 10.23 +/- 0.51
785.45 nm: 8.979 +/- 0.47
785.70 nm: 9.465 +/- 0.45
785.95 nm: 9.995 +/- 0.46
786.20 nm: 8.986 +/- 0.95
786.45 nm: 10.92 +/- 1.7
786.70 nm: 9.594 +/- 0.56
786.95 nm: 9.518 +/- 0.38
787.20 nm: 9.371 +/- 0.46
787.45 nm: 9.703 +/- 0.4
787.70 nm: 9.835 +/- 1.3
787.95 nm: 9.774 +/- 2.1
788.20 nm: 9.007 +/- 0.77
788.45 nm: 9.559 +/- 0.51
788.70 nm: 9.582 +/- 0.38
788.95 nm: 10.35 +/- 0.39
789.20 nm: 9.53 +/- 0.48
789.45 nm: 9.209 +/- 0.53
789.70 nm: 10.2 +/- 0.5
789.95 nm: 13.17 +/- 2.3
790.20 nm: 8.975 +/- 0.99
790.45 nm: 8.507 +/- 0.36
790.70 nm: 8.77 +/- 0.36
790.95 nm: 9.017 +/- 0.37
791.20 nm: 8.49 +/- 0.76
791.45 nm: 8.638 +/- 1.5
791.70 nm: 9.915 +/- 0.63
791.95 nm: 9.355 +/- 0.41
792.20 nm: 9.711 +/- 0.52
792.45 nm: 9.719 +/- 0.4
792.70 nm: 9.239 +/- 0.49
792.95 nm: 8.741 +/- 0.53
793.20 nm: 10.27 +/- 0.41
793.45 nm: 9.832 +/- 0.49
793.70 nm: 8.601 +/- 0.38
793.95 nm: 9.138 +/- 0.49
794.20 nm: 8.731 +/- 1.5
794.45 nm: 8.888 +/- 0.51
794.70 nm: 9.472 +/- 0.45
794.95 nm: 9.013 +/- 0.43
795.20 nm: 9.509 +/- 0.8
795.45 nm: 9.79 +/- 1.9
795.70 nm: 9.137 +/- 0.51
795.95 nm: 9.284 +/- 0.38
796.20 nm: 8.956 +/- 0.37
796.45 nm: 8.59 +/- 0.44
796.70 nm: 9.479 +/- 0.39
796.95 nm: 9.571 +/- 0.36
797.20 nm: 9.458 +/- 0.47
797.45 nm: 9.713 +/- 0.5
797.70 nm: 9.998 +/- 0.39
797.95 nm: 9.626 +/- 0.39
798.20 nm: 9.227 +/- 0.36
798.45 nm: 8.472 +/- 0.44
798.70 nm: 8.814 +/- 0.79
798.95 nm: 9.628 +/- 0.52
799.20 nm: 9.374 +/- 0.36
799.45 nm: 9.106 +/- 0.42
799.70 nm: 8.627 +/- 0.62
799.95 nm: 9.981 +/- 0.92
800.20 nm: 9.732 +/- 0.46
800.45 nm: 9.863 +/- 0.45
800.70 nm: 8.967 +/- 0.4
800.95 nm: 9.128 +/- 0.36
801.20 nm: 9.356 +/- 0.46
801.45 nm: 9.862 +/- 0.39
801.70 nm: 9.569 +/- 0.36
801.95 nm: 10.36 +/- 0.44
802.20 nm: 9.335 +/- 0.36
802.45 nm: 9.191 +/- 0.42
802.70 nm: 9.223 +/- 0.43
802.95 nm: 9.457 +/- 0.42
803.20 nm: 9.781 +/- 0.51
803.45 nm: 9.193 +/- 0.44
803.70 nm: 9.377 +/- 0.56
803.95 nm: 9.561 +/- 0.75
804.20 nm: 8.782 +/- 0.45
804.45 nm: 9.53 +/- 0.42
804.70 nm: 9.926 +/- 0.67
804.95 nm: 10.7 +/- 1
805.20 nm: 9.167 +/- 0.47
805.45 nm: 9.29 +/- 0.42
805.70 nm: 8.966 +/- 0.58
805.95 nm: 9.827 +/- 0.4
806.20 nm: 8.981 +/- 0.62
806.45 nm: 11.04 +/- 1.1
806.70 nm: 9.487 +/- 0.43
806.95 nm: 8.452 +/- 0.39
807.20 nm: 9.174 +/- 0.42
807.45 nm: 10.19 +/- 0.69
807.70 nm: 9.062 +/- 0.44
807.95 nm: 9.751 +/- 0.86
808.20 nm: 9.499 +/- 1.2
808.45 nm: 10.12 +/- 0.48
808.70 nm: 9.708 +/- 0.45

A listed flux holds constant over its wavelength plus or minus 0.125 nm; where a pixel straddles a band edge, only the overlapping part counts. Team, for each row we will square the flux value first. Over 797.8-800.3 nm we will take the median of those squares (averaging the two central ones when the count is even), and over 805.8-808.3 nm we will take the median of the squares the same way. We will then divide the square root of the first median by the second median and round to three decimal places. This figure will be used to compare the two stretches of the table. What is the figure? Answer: 0.103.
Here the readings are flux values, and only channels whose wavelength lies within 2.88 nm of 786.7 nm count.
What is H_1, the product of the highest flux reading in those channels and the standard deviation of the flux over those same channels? 15.7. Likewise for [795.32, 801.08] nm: 4.4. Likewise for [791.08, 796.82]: 5.0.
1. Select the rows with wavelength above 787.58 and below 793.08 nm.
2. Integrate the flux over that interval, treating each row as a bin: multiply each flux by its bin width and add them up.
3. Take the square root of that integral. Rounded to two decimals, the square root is 7.23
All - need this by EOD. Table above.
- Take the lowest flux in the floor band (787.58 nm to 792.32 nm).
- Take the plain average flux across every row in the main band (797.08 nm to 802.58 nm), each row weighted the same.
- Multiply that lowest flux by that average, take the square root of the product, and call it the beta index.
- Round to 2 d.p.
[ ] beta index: 8.95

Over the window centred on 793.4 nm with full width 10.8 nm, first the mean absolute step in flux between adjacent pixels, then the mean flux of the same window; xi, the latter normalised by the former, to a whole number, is 15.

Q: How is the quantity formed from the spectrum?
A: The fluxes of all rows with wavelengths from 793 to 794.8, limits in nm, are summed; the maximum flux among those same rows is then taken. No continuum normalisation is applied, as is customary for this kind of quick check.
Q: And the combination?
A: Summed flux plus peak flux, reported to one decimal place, 75.2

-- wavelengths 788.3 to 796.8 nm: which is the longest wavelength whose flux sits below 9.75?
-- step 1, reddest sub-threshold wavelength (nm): 796.70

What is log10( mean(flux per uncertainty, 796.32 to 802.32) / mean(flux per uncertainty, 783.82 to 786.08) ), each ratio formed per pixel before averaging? 0.100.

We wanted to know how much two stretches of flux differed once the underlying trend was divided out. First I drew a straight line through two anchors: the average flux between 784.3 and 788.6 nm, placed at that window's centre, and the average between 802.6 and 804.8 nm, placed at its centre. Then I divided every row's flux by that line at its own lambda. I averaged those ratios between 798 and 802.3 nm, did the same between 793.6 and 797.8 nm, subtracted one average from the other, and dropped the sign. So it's 0.028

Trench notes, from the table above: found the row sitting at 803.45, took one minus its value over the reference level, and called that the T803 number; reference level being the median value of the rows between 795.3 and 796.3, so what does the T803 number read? 0.00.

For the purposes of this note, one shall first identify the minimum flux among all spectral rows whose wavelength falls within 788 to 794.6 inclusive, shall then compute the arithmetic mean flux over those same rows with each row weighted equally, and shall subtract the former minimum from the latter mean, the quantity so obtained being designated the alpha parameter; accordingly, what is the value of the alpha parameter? 0.94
